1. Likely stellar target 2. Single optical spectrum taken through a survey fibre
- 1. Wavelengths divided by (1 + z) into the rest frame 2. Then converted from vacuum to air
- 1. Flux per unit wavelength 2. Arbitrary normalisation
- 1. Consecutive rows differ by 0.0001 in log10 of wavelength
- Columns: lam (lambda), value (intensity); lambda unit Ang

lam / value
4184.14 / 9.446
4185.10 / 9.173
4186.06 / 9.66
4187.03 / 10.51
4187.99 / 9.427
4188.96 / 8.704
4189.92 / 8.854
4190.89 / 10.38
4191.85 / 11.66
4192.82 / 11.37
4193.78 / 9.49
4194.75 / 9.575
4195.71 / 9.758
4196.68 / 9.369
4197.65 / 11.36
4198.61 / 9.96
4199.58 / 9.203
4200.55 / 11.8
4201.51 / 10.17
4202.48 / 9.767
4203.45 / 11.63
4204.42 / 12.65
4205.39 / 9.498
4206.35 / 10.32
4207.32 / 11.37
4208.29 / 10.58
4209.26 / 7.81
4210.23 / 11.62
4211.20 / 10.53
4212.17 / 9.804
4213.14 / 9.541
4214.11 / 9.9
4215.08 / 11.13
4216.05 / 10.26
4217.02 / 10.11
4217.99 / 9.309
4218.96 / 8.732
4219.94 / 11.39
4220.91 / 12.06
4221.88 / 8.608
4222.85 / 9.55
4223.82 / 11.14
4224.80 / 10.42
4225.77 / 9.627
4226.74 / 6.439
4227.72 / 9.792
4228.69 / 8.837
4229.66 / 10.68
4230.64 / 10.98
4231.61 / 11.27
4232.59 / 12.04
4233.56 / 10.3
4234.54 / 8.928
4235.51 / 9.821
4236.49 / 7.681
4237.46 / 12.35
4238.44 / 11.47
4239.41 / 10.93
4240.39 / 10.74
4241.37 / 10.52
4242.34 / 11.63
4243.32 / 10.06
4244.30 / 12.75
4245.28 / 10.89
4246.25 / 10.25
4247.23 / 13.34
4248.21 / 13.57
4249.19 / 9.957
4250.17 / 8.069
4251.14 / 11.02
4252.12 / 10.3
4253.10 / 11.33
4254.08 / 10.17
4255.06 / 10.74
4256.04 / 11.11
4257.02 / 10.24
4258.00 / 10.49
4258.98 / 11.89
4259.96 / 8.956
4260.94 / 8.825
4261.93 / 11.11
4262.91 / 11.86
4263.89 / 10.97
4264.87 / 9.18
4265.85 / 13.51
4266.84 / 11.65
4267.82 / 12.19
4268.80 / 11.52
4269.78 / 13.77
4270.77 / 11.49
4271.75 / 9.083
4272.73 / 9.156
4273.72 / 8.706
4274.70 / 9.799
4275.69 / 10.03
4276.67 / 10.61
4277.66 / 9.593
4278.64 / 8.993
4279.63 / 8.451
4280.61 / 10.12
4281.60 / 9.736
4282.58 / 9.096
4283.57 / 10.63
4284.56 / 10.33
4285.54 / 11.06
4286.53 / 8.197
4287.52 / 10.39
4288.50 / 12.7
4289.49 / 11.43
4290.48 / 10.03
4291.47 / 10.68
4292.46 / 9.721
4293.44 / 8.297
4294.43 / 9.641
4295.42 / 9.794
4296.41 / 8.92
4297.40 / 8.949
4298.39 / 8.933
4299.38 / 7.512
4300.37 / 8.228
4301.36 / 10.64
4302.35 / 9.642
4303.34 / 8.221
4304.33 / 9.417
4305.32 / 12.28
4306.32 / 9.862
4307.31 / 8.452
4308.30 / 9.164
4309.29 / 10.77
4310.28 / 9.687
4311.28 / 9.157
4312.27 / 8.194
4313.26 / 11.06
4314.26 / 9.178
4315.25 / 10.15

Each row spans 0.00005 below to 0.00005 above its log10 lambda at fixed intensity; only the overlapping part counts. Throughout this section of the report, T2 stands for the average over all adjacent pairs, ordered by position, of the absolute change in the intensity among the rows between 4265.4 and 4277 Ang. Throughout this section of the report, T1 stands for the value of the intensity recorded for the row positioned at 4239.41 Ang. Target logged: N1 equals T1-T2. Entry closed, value 9.8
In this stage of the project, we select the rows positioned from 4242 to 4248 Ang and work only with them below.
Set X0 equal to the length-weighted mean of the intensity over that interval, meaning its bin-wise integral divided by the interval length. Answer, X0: 11.6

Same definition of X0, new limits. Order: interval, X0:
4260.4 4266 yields 10.7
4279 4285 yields 9.7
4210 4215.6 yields 10.4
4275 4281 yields 9.6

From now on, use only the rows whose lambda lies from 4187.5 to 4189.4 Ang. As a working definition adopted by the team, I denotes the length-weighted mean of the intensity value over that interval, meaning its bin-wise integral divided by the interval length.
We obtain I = 9.1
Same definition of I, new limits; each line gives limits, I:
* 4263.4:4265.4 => 10.2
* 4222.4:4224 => 10.2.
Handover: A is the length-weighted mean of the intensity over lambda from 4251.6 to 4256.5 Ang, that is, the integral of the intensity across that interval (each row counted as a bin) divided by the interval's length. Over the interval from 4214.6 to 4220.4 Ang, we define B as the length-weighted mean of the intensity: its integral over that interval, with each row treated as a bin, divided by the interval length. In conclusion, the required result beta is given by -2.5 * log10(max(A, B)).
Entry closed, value -2.58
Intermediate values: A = 10.7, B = 10.1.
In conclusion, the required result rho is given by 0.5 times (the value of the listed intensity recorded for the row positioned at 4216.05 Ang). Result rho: 5.1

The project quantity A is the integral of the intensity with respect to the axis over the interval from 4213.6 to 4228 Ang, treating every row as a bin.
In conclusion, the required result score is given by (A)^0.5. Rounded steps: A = 143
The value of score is 11.9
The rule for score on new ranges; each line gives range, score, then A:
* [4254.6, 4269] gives 12.6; 158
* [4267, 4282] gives 12.4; 154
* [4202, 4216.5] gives 12.3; 151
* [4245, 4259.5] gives 12.6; 158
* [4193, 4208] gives 12.5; 156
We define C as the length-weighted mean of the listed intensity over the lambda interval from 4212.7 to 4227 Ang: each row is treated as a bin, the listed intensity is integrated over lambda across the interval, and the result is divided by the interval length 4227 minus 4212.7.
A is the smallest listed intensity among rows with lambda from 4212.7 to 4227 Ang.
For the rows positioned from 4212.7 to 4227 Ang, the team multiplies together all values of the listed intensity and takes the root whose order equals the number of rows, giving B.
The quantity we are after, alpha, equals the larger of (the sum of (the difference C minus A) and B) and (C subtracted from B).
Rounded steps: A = 6.439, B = 9.8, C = 9.9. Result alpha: 13.3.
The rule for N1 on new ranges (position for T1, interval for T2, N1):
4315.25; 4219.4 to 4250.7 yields 8.6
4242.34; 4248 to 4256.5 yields 10.1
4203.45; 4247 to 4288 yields 10.3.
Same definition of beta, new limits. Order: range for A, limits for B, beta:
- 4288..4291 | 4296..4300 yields -2.64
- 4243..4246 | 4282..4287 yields -2.63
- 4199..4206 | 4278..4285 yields -2.57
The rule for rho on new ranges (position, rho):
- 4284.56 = 5.2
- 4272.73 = 4.6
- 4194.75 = 4.8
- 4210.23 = 5.8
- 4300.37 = 4.1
